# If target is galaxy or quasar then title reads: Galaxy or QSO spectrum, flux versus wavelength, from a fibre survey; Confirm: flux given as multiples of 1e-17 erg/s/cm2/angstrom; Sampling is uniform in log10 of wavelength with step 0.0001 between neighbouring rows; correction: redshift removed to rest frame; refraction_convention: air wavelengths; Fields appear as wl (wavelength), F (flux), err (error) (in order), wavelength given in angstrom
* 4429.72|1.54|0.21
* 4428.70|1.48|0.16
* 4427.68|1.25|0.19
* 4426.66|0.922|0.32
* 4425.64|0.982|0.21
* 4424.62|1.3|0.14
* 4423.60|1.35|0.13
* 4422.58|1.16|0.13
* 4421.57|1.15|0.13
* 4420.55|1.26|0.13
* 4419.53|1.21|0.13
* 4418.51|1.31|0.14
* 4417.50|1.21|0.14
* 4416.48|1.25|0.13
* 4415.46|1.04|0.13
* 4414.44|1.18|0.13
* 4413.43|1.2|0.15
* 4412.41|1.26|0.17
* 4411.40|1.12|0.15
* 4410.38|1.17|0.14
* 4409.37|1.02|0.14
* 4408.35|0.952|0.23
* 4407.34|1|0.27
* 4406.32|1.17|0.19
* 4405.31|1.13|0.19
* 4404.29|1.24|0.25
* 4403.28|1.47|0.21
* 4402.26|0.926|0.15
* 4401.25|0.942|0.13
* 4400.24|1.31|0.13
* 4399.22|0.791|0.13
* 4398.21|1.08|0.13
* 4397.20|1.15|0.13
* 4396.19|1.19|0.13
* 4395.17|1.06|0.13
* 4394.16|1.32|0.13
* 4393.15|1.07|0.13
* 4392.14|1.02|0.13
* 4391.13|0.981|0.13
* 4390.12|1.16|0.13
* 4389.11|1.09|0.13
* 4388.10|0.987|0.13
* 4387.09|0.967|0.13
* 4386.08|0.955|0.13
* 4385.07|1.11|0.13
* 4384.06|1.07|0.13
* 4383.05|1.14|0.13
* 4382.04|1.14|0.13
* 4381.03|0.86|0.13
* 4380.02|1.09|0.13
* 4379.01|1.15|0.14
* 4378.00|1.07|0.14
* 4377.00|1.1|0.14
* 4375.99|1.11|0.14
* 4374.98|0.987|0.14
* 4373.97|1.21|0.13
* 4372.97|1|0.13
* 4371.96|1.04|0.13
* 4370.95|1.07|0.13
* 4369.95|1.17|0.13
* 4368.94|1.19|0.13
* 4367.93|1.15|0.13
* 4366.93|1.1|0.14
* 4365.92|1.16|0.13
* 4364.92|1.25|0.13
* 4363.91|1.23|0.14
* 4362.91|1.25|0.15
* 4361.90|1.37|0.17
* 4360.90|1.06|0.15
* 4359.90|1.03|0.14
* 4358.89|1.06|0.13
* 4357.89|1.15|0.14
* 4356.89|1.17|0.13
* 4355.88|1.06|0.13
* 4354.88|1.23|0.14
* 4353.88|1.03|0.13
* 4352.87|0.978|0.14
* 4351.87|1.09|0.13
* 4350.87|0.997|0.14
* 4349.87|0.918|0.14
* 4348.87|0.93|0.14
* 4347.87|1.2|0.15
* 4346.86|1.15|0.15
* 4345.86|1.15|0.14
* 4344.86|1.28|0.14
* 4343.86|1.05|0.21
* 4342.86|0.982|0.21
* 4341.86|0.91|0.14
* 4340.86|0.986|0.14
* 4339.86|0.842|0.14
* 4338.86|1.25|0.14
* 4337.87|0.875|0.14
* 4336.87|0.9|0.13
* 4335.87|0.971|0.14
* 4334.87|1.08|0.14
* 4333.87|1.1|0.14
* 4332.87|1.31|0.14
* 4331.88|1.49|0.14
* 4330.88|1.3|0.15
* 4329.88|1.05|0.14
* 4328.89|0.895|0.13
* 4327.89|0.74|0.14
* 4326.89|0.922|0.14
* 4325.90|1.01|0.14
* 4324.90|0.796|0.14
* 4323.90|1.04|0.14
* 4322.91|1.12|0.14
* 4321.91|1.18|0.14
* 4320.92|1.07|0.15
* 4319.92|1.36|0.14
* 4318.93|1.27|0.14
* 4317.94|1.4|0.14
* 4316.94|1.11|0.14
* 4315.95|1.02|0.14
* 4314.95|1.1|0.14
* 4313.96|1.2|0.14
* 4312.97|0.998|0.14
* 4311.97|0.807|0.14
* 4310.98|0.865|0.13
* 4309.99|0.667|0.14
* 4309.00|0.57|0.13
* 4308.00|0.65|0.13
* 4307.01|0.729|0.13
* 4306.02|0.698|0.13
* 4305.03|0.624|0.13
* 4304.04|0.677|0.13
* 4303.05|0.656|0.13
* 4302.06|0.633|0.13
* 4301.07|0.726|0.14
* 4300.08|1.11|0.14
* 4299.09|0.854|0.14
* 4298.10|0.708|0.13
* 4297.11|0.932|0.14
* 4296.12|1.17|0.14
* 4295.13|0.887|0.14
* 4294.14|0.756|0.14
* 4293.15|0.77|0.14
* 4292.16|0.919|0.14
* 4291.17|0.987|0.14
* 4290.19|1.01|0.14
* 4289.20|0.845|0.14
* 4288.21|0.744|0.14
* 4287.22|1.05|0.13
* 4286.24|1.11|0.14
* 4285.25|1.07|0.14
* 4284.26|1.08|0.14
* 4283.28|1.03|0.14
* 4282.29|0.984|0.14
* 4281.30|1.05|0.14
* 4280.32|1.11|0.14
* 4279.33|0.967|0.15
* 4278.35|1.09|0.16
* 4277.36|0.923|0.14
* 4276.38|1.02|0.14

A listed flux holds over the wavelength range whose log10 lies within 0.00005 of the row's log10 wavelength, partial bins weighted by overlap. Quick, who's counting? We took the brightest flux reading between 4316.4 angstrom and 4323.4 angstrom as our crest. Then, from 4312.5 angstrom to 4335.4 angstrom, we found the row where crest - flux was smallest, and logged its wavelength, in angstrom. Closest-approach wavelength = 4331.88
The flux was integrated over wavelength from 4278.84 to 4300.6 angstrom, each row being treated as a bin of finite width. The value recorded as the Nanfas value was 20.9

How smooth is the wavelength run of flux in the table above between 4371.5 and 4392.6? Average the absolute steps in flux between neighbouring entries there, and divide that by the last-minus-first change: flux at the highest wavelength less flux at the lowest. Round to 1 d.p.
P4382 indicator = -4.9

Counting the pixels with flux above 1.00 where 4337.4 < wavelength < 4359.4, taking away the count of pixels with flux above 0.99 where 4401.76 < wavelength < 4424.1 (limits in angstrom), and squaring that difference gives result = 49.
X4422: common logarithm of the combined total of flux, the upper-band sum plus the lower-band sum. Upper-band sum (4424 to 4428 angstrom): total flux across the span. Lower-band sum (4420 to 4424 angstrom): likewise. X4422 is 0.972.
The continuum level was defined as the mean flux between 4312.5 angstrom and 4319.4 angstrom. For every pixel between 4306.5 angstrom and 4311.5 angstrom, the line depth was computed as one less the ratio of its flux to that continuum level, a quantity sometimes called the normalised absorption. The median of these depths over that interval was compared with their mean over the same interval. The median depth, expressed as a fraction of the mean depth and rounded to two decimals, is 1.06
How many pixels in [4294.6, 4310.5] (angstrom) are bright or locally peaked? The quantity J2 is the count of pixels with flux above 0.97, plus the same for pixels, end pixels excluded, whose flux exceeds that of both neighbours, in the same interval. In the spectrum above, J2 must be 6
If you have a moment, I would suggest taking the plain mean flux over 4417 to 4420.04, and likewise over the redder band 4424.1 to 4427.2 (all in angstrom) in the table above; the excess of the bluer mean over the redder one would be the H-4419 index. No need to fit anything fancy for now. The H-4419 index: 0.18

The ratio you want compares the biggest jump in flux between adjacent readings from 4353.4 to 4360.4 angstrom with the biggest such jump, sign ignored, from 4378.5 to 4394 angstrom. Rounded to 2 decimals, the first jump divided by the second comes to 0.71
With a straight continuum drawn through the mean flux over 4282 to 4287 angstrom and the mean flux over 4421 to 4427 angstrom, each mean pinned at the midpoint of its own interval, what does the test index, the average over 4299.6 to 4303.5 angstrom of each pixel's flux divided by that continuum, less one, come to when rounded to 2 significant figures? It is -0.27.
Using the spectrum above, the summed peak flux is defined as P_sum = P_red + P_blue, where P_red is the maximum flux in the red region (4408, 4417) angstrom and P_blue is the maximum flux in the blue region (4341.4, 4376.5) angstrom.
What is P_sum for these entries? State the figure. 2.63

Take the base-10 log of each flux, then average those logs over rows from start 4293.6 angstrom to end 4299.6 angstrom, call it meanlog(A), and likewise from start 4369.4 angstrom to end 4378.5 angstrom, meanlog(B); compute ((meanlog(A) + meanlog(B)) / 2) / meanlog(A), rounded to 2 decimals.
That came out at 0.21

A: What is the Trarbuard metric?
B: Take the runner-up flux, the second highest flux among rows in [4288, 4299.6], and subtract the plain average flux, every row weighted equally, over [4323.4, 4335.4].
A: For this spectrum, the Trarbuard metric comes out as -0.051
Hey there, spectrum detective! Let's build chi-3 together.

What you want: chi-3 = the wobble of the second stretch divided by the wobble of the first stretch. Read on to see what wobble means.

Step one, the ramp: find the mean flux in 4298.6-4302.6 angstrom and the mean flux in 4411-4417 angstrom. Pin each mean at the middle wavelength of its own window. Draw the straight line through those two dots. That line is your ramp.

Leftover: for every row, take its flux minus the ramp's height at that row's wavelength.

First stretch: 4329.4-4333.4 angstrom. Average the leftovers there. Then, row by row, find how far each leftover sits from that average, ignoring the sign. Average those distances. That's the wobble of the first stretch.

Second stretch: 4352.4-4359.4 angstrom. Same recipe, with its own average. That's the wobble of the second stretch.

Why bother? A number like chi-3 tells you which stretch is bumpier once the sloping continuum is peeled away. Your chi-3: 0.62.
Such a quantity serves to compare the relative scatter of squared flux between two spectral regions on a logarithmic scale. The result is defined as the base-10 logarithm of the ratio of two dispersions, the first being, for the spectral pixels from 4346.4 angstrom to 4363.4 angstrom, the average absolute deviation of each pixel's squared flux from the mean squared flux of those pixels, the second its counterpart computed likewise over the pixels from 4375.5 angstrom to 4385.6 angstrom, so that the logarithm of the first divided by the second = 0.33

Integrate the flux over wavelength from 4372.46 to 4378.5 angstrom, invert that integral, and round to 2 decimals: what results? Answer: 0.15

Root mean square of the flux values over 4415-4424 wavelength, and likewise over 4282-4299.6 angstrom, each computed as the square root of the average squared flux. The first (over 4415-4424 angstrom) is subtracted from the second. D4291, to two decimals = -0.27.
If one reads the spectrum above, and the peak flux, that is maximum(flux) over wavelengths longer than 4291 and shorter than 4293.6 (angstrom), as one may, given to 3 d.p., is 0.987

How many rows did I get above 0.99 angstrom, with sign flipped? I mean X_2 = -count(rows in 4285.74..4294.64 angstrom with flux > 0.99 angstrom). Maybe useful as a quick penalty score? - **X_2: -3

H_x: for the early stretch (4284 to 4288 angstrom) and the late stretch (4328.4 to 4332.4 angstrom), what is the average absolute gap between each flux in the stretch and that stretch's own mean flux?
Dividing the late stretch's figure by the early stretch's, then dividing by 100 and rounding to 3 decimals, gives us 0.121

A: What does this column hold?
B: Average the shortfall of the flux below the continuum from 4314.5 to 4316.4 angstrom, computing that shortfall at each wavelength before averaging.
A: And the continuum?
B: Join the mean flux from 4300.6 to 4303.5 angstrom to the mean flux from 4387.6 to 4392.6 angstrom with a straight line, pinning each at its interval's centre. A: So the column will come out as -0.33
